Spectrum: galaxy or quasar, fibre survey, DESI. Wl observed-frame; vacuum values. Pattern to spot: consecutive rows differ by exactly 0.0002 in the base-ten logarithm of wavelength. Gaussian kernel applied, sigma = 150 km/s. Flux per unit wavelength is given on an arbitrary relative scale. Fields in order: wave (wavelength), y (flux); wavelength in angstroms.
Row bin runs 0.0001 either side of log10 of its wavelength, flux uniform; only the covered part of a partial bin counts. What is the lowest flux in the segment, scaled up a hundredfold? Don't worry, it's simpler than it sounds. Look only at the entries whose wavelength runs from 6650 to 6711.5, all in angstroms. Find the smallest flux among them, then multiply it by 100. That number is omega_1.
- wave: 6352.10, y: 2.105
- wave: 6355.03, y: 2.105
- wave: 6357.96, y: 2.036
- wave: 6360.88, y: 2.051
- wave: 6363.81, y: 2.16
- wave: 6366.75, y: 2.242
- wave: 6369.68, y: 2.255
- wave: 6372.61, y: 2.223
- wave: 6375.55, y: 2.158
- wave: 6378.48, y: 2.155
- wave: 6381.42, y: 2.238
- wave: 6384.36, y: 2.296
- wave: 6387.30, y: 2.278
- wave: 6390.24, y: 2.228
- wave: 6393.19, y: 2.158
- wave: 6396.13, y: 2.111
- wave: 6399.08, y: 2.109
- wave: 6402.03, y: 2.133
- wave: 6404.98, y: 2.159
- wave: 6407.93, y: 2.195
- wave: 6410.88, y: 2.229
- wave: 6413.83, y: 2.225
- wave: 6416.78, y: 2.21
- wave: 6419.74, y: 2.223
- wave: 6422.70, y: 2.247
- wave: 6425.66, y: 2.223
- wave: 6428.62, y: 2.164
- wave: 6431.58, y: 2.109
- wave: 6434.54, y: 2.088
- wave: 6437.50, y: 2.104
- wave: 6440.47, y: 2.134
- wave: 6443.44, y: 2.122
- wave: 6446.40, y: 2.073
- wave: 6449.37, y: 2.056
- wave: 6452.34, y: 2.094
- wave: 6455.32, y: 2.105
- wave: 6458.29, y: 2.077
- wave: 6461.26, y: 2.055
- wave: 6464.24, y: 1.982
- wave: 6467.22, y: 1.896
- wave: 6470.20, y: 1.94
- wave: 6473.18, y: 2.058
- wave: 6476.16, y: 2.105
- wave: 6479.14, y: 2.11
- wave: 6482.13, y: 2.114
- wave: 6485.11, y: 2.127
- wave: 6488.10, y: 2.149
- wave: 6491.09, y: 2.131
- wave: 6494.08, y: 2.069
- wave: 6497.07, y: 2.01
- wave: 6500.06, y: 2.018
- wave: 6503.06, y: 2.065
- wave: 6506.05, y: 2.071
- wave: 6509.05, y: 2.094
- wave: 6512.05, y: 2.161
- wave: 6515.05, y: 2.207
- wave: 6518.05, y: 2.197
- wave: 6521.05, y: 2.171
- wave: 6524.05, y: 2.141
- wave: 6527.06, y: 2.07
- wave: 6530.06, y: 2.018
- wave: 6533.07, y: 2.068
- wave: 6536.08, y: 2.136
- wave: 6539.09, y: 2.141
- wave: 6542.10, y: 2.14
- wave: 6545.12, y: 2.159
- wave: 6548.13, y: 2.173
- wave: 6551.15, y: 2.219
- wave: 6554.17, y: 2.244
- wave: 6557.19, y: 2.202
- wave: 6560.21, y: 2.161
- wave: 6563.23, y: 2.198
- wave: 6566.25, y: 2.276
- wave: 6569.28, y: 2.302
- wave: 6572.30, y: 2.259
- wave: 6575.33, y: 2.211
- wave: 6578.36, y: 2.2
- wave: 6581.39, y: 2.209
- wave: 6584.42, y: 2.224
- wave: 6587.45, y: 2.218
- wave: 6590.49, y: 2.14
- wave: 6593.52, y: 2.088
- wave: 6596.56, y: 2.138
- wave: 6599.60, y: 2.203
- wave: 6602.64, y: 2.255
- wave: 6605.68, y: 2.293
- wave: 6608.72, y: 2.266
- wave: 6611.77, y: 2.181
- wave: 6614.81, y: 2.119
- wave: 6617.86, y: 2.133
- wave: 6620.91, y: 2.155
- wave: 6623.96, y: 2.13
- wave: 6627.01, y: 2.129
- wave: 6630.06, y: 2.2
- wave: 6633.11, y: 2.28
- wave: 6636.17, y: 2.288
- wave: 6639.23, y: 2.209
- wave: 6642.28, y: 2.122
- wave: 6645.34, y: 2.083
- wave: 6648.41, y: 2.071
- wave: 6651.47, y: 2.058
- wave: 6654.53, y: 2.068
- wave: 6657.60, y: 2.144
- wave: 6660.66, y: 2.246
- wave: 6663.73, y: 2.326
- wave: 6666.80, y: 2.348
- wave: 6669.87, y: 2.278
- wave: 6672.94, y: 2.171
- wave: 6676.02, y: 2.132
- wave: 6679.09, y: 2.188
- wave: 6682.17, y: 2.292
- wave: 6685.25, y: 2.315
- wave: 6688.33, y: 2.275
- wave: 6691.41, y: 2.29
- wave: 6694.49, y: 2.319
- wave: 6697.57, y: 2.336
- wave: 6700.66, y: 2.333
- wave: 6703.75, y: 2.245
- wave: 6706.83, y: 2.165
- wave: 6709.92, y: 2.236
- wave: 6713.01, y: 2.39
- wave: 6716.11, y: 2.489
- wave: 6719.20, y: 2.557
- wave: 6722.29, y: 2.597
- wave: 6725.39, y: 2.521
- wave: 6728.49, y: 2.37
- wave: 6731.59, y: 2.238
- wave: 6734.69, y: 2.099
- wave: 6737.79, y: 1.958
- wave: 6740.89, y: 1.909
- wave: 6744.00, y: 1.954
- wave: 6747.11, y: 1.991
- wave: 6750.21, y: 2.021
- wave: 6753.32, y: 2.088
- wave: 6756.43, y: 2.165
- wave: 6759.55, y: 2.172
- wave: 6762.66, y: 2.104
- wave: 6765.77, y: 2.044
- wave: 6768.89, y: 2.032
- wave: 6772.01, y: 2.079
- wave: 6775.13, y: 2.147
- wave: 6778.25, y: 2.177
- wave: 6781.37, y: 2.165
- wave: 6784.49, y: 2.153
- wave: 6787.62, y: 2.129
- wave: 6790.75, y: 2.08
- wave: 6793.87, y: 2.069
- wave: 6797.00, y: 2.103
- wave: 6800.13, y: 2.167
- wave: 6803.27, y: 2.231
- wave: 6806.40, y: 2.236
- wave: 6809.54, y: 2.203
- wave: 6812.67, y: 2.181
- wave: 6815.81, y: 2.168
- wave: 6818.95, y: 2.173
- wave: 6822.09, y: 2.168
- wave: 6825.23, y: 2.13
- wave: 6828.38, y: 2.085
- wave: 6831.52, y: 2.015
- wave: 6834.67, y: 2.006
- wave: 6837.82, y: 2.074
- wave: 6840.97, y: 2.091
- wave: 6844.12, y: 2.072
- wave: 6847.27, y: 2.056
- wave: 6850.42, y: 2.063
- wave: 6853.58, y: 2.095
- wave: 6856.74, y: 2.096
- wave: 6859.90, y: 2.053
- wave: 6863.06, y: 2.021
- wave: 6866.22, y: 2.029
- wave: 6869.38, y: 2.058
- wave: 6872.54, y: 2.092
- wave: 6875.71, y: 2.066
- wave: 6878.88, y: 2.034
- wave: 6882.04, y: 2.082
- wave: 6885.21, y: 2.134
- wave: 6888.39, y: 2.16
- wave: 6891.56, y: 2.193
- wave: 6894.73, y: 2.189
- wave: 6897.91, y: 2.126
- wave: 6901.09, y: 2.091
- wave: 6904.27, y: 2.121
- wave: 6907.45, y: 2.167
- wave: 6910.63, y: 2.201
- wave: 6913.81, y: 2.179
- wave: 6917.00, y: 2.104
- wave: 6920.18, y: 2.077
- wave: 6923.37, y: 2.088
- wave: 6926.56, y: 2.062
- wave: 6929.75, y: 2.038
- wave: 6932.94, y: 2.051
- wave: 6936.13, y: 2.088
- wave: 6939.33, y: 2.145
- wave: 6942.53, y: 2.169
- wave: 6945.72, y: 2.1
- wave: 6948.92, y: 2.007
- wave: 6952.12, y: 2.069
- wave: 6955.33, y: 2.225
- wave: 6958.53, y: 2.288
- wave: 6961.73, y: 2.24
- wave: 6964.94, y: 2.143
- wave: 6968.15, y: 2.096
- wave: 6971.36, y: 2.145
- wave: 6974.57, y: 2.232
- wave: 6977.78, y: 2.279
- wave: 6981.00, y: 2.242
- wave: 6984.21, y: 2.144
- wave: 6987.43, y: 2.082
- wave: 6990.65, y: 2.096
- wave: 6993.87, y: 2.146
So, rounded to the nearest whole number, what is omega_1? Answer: 206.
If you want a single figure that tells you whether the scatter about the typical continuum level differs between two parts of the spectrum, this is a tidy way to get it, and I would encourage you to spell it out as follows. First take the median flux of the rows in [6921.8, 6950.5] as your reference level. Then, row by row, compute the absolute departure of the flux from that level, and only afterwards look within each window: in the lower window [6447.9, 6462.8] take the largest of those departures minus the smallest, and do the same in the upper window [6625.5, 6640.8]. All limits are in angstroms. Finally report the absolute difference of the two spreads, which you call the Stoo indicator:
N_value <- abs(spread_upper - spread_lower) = 0.13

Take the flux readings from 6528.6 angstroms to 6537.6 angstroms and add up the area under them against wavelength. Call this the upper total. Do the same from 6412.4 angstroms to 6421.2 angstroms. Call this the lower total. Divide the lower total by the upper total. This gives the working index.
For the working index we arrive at 1.05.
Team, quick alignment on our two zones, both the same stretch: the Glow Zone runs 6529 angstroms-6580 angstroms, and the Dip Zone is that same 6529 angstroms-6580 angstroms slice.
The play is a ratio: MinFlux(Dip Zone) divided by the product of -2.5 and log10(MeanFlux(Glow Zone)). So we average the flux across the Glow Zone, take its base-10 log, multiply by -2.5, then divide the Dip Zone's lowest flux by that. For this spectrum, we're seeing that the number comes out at -2.38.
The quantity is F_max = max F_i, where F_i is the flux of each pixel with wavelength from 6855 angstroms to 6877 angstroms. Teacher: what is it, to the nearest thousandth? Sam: 2.096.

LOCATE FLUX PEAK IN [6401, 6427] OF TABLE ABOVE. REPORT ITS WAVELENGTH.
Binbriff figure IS 6422.70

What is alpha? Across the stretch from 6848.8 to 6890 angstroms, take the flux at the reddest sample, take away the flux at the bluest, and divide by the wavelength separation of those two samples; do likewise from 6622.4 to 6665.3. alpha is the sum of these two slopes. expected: 0.0075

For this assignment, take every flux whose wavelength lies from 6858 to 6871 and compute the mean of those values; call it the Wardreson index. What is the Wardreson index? 2.04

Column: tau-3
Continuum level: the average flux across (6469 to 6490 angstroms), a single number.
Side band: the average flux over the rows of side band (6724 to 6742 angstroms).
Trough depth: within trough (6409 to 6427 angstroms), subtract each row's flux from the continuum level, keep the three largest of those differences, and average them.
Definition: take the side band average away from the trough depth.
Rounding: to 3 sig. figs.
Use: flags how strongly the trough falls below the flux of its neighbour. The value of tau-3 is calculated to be -2.32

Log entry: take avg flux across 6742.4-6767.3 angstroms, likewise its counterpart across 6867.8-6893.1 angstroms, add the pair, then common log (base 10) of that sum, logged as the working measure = 0.620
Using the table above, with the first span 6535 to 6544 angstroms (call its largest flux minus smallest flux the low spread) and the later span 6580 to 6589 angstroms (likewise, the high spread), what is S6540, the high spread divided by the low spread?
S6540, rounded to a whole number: 3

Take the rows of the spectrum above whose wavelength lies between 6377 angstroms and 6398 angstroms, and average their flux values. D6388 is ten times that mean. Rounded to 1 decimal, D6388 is 22.1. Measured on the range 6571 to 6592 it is 22.1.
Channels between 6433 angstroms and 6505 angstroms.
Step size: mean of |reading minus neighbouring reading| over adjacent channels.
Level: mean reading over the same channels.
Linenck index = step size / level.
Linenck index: 0.0174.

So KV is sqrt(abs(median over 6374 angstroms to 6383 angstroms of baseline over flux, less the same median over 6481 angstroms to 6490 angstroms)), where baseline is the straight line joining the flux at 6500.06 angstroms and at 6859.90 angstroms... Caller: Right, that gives 0.14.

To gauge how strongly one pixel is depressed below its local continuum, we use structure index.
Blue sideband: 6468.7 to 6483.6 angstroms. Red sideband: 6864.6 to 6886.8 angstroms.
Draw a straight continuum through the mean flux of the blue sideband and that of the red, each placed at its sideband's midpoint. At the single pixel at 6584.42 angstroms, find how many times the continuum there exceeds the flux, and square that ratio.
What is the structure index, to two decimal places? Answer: 0.86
